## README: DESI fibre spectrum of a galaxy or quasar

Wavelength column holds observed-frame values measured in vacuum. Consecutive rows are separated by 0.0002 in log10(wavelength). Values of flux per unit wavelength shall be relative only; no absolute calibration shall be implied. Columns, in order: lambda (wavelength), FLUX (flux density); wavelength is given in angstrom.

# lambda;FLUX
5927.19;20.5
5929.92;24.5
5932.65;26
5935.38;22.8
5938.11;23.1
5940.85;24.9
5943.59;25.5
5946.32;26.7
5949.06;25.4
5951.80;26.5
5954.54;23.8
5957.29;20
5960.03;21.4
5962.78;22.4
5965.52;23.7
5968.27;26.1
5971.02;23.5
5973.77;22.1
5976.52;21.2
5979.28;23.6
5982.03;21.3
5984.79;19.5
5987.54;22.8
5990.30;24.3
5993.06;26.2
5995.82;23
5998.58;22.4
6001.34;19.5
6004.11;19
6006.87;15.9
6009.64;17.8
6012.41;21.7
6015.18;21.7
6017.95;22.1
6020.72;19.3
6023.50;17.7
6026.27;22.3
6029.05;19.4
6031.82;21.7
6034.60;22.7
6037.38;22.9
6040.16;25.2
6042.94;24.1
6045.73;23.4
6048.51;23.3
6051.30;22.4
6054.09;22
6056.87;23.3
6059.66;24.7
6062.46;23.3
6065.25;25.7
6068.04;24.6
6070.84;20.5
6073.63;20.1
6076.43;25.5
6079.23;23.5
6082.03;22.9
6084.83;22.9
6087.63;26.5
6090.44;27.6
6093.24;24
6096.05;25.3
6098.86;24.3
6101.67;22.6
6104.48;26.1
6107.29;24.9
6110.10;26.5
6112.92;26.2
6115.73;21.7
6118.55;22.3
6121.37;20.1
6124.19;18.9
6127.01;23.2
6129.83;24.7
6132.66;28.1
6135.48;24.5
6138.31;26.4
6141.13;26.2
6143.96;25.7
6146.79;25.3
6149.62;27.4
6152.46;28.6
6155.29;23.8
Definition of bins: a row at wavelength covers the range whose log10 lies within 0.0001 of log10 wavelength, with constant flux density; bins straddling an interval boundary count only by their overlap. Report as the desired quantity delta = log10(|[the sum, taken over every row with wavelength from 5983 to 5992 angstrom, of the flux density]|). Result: 1.8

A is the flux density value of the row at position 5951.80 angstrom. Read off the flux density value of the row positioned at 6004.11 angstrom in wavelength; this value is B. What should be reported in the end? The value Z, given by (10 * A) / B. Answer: 13.9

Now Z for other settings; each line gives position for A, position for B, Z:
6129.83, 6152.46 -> 8.6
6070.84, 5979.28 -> 8.7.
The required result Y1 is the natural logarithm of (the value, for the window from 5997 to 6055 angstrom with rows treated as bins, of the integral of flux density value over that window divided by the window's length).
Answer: 3.06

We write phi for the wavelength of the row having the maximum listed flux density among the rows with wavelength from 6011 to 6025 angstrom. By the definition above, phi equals 6017.95 angstrom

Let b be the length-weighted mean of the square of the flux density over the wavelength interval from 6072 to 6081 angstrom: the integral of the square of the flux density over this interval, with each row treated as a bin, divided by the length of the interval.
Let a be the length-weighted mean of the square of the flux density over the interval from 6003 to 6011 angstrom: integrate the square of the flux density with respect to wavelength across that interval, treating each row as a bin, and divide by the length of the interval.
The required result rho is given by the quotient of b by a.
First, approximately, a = 309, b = 532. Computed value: 1.7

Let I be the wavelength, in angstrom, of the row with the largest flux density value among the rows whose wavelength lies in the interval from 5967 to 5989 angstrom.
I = 5968.27 angstrom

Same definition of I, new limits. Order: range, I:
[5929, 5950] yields 5946.32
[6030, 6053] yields 6040.16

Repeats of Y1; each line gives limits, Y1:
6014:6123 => 3.14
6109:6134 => 3.16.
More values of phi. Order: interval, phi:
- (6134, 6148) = 6138.31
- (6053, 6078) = 6065.25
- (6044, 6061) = 6059.66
